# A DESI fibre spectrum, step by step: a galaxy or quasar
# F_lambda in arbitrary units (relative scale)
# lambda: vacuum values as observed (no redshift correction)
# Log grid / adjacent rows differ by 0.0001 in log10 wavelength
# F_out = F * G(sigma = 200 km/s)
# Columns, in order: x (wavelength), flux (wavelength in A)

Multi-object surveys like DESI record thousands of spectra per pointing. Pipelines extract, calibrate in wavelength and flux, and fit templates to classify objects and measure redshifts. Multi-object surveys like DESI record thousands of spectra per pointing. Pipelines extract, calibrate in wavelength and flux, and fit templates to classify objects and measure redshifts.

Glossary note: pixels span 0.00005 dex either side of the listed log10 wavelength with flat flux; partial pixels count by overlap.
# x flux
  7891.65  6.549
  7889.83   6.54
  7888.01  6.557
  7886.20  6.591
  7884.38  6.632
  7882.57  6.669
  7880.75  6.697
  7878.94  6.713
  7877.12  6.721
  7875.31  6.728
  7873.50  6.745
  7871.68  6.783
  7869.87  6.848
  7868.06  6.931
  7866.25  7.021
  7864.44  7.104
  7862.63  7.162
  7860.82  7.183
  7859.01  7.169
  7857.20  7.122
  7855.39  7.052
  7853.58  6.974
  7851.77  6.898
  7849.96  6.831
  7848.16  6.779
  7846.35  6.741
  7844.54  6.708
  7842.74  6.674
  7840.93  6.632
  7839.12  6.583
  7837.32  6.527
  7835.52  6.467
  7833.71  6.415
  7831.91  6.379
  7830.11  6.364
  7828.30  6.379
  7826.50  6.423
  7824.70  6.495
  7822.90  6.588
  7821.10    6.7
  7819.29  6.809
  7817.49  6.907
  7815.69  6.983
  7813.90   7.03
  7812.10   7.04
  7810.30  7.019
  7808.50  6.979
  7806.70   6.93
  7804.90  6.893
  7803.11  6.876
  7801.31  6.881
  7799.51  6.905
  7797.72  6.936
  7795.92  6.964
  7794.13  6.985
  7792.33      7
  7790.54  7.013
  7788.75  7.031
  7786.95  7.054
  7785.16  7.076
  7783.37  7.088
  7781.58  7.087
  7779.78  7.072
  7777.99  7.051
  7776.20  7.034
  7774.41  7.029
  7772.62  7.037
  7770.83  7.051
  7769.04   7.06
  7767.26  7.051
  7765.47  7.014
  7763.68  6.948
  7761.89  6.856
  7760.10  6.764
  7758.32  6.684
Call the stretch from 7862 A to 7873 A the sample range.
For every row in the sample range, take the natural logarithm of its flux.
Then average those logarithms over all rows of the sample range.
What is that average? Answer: 1.94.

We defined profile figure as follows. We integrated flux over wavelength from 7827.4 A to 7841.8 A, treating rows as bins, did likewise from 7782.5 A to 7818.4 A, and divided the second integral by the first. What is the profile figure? 2.7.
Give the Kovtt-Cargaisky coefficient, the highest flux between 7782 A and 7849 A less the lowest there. 0.72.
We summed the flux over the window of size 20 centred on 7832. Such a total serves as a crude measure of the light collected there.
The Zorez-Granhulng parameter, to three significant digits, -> 71.3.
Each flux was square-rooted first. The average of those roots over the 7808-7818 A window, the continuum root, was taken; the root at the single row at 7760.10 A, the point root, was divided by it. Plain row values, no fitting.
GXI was 0.98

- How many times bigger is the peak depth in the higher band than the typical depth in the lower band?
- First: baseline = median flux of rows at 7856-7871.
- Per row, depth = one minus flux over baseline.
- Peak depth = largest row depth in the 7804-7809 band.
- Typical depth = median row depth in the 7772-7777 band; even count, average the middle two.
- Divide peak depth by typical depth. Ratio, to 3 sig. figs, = 2.78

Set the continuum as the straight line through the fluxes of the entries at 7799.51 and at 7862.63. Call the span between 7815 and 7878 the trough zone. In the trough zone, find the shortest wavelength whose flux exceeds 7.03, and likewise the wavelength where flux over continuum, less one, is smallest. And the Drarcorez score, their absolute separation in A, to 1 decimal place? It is 25.3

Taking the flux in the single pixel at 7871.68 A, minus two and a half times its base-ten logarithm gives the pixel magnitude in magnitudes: -2.08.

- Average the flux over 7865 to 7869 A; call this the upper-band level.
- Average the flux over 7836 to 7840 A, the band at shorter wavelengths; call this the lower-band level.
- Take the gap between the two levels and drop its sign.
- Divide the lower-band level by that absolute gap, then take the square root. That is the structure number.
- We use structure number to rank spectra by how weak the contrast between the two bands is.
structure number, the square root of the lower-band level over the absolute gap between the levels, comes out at 3.9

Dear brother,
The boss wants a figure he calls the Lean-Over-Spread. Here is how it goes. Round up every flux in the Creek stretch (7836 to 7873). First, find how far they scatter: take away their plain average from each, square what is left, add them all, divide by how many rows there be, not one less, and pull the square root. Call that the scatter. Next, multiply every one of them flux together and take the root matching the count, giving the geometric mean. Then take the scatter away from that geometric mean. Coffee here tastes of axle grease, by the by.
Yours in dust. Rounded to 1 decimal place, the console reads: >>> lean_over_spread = 6.7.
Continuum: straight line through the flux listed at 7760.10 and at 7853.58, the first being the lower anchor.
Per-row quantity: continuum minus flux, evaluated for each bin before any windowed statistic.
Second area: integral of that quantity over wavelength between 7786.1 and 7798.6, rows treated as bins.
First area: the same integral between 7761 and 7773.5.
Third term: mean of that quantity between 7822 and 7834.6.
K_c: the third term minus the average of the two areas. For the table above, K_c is 2.9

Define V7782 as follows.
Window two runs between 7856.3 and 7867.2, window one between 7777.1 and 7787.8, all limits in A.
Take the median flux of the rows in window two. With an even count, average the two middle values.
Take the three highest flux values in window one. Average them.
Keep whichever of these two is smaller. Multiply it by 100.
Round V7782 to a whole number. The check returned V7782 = 708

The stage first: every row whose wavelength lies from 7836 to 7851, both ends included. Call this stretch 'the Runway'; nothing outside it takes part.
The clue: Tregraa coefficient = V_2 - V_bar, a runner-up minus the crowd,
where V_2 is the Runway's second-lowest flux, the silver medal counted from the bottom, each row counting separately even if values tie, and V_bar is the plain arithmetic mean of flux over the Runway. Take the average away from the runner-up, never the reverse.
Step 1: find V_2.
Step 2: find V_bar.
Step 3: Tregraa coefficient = -0.10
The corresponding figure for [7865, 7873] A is -0.05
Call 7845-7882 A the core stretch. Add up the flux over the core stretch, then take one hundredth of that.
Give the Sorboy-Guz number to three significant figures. 1.38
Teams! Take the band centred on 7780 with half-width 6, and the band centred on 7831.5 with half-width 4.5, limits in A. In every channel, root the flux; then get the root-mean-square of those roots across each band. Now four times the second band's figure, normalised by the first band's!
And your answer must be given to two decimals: 3.81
